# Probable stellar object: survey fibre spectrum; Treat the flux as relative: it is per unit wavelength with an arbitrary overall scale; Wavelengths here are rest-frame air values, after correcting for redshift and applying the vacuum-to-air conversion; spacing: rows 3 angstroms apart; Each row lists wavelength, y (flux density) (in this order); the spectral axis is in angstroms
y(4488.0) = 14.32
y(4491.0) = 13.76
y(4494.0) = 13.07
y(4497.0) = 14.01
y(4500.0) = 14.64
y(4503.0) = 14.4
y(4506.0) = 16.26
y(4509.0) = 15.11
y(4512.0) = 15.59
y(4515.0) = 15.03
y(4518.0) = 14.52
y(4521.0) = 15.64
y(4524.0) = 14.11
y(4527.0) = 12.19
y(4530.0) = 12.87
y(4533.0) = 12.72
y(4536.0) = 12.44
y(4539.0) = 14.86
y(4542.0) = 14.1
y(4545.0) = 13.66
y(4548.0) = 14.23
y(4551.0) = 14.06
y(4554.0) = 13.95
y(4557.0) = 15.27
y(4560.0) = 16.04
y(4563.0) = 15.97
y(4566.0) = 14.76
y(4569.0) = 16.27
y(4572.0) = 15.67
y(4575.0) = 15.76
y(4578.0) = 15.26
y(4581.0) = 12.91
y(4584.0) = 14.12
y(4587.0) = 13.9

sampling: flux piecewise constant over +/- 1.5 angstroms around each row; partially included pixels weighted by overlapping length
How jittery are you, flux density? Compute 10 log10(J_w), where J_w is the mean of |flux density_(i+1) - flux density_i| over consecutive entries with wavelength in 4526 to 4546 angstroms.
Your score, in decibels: -1.0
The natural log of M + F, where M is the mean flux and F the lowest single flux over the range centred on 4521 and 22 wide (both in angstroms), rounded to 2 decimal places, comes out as 3.28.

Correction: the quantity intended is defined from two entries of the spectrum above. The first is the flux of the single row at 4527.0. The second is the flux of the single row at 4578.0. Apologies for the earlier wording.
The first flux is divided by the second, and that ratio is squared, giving 0.6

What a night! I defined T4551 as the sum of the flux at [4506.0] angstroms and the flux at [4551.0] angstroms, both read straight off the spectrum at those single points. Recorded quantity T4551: 30.3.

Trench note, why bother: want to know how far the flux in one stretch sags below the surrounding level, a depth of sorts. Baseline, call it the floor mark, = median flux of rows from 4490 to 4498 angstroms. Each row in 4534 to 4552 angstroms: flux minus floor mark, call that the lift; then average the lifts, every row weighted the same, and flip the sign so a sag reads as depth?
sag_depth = -0.1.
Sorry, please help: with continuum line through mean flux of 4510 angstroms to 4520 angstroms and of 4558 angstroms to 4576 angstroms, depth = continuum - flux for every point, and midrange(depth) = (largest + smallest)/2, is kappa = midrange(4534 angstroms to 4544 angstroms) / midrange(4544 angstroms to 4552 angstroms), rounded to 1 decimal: 1.1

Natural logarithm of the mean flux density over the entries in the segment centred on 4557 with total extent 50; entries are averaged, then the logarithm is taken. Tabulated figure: 2.68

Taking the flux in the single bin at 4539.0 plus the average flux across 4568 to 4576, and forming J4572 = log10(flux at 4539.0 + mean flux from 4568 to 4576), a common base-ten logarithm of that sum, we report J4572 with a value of 1.49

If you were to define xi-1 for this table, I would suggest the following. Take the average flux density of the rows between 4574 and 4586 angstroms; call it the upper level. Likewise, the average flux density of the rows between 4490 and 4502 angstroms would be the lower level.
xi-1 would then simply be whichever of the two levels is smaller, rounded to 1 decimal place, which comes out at 13.9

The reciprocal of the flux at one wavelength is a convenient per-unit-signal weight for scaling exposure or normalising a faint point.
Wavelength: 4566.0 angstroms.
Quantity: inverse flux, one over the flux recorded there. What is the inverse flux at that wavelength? 0.0678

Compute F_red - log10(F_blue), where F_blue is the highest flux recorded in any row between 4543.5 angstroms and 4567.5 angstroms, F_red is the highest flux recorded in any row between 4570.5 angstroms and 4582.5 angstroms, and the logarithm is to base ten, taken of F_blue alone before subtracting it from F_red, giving 14.55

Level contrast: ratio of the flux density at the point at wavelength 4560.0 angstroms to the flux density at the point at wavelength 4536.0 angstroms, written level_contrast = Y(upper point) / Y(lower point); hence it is 1.29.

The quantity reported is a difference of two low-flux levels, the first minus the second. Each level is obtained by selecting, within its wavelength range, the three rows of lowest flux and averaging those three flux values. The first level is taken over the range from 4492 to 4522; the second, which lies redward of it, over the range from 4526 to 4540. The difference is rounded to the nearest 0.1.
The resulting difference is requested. 1.4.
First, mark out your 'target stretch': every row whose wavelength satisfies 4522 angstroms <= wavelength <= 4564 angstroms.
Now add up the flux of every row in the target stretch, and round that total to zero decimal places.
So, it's 196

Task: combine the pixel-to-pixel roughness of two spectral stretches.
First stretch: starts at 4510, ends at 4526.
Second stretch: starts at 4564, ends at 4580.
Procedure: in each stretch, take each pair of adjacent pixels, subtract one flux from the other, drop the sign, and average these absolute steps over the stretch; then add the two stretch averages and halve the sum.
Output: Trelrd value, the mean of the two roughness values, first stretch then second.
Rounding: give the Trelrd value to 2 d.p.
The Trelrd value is 0.80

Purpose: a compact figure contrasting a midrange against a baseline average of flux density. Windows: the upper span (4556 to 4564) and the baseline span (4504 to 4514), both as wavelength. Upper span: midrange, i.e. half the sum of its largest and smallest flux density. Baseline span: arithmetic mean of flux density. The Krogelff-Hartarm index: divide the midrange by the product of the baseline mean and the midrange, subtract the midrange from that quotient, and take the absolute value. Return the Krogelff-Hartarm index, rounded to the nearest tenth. 15.6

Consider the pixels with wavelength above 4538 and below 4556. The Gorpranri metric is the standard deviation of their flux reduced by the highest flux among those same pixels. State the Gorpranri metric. -14.5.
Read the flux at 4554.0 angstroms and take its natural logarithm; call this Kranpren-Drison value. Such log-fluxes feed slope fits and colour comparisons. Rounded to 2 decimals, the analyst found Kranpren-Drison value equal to 2.64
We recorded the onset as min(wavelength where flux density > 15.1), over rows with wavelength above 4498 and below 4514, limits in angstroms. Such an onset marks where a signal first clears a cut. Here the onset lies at 4506.0 angstroms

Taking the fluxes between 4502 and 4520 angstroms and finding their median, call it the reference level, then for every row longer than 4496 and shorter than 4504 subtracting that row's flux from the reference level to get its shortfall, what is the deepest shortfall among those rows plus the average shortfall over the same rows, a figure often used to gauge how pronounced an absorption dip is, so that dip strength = 1.8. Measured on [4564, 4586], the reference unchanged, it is 2.3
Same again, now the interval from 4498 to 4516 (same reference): 0.6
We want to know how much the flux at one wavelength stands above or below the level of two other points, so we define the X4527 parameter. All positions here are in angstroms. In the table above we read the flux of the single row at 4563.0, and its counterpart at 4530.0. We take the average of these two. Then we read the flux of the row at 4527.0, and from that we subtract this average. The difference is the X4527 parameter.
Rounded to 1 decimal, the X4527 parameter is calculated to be -2.2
